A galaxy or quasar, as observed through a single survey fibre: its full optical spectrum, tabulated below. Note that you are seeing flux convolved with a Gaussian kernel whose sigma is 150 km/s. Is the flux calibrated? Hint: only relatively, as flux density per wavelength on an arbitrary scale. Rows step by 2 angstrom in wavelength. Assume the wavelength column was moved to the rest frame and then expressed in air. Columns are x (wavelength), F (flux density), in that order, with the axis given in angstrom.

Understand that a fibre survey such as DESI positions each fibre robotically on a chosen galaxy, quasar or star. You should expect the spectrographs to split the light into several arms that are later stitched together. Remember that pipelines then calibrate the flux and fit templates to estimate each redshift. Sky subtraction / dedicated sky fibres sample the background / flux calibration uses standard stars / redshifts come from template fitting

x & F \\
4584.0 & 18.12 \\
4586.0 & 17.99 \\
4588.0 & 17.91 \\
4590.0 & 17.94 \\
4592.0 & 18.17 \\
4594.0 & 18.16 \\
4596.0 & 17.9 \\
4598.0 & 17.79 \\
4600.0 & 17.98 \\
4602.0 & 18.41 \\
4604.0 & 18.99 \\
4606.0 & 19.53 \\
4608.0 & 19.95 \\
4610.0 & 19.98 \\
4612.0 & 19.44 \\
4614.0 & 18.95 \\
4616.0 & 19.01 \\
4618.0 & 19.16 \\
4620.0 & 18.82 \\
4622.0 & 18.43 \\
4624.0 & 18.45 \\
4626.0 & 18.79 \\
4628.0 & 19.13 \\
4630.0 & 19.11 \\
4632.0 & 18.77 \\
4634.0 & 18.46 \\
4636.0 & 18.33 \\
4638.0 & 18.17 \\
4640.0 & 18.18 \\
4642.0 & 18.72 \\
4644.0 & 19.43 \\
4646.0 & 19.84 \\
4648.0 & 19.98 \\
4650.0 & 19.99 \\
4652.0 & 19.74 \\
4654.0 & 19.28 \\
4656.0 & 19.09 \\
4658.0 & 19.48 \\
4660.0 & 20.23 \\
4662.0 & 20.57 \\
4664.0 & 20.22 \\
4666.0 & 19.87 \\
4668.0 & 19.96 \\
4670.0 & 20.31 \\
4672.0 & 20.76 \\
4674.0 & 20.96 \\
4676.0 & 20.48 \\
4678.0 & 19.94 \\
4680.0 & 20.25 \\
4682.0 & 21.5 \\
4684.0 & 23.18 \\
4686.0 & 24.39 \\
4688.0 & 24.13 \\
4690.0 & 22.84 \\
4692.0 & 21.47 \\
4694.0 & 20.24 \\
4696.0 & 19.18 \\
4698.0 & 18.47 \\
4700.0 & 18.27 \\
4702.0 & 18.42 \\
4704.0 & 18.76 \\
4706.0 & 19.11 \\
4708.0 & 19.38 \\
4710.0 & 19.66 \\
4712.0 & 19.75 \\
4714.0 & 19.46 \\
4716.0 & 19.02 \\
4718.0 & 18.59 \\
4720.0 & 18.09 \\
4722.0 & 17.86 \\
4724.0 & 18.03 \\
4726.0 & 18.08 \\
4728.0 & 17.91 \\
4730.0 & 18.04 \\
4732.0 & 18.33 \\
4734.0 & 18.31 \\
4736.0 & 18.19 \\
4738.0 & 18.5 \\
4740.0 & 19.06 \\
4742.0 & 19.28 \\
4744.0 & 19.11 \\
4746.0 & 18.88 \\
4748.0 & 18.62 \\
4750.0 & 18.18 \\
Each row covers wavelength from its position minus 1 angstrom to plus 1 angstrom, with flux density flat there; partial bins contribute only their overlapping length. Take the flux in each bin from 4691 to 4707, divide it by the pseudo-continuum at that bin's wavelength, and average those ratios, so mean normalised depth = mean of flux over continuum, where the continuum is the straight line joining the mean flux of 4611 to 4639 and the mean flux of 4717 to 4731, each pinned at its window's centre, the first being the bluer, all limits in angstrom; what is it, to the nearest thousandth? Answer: 1.053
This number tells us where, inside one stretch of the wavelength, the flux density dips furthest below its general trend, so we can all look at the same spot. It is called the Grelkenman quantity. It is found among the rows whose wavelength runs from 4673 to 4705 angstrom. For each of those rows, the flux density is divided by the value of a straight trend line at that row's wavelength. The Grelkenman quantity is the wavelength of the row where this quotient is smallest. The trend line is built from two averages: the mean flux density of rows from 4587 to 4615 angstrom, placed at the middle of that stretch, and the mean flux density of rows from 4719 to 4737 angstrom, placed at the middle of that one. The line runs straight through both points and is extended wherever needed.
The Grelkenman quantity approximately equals 4700.0 angstrom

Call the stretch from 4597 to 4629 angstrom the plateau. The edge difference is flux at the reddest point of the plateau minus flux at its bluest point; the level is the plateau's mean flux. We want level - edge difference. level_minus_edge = 17.6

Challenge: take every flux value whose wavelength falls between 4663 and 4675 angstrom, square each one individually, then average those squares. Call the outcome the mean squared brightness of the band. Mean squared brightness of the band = 414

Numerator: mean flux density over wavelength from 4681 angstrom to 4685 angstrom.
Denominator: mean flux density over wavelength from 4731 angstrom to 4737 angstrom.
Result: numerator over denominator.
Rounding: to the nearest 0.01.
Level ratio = 1.22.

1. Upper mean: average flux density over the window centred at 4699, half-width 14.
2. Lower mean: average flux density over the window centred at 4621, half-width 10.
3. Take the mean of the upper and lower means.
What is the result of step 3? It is 19.6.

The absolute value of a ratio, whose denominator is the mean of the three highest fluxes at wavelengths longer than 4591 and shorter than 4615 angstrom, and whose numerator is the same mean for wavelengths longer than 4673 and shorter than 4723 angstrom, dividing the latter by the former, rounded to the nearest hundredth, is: 1.21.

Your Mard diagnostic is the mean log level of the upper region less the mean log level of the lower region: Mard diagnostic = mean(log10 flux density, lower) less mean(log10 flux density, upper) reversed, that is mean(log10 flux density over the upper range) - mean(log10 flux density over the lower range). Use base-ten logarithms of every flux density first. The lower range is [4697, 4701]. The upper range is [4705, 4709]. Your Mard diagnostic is 0.020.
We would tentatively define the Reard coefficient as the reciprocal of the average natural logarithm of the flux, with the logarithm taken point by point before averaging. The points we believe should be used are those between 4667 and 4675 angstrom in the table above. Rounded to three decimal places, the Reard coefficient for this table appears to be 0.331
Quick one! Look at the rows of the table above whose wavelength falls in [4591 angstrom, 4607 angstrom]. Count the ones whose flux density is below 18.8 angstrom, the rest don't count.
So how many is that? 6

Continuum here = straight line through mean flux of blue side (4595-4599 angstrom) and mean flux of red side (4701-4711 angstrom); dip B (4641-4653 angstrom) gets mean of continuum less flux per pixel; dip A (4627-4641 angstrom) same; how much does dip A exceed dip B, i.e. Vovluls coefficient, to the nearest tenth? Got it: 0.9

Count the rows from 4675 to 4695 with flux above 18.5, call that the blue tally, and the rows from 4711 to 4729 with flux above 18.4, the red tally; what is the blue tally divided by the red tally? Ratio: 2.5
